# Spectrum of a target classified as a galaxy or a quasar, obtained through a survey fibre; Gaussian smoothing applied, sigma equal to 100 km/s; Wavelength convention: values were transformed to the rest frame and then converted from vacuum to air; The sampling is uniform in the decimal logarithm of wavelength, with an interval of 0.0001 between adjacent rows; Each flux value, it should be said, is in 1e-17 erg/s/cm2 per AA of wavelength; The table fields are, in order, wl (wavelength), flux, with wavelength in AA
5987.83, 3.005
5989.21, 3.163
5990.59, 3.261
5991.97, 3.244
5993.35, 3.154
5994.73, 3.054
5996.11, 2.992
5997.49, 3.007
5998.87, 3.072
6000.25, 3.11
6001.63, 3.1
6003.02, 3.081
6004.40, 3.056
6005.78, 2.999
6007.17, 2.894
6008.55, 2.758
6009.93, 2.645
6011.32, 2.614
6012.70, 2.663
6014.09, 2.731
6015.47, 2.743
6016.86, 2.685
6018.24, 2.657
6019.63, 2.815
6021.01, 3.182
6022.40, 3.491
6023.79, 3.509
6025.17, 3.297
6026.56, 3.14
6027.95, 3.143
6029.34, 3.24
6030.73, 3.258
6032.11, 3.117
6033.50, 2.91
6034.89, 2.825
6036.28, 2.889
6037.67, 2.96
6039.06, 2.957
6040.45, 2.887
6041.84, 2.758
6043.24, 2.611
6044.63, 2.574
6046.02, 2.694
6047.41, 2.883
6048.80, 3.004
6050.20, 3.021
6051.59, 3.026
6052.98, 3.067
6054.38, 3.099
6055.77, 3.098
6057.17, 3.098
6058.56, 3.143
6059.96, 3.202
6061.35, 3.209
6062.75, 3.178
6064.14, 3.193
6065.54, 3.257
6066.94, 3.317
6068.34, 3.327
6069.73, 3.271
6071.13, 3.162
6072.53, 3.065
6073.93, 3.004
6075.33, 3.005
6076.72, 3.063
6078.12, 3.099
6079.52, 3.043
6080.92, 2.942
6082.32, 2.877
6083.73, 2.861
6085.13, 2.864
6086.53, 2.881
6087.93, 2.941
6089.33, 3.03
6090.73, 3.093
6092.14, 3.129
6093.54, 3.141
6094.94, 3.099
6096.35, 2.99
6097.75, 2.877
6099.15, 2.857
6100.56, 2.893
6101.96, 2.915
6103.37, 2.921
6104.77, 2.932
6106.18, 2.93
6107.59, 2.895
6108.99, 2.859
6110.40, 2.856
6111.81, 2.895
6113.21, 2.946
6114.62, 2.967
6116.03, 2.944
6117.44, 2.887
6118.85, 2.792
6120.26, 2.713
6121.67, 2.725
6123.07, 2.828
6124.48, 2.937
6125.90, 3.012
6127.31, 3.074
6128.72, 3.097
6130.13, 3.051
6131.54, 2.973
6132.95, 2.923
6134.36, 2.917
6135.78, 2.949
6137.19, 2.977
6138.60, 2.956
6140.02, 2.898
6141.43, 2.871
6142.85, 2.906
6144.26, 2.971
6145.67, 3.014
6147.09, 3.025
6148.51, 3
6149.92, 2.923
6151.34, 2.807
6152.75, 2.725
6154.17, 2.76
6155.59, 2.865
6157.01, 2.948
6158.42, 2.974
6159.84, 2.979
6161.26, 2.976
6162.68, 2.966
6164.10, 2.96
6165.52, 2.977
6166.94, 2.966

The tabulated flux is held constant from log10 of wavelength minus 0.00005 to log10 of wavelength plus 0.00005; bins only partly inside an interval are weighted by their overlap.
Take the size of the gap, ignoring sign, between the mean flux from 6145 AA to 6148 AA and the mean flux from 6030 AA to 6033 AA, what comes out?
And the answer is 0.168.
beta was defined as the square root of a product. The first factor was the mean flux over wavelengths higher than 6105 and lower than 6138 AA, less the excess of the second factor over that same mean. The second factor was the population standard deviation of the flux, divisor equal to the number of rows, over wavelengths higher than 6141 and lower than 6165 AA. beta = 0.70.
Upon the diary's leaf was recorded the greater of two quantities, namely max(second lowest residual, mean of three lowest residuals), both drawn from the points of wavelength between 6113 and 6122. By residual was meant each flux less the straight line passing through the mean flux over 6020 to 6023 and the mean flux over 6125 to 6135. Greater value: -0.29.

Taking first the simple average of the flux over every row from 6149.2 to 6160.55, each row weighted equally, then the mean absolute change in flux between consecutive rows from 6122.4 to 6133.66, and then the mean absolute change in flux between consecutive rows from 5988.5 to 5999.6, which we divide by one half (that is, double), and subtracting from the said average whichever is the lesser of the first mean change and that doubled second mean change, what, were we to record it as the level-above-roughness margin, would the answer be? 2.81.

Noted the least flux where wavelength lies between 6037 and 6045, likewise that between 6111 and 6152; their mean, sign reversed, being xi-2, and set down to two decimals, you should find -2.64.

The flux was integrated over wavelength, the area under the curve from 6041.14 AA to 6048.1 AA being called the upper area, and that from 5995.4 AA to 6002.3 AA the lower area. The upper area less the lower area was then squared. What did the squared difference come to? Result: 5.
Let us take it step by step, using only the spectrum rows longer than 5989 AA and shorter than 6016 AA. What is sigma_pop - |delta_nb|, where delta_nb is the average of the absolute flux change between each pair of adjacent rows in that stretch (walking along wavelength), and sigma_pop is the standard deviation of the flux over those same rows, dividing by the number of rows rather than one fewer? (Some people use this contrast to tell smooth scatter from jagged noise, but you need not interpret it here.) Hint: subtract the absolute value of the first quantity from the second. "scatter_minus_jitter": 0.14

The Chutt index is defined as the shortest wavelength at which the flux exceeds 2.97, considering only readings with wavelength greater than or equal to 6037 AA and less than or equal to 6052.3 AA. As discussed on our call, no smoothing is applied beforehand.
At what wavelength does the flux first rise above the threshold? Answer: 6048.80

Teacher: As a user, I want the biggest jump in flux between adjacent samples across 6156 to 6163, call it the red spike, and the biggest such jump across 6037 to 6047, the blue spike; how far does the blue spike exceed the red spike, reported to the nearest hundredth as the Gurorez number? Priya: 0.12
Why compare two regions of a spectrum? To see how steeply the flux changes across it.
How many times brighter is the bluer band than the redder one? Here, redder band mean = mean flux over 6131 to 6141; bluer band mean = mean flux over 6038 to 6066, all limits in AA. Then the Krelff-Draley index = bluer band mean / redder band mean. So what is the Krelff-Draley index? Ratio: 1.019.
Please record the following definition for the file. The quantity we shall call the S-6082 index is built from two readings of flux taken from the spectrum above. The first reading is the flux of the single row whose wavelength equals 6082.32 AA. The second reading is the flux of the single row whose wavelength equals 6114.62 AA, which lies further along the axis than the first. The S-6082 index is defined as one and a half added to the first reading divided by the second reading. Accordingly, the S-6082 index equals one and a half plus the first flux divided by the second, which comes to 2.470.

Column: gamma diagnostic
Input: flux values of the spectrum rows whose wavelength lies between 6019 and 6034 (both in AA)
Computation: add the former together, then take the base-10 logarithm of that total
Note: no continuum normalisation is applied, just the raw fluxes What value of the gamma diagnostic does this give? 1.55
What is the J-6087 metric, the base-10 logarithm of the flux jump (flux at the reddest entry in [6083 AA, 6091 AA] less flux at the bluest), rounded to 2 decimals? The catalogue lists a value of -0.63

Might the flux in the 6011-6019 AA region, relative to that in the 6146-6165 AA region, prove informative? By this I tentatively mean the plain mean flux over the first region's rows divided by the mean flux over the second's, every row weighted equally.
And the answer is 0.92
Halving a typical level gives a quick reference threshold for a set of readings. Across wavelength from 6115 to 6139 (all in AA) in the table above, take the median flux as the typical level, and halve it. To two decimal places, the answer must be 1.47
